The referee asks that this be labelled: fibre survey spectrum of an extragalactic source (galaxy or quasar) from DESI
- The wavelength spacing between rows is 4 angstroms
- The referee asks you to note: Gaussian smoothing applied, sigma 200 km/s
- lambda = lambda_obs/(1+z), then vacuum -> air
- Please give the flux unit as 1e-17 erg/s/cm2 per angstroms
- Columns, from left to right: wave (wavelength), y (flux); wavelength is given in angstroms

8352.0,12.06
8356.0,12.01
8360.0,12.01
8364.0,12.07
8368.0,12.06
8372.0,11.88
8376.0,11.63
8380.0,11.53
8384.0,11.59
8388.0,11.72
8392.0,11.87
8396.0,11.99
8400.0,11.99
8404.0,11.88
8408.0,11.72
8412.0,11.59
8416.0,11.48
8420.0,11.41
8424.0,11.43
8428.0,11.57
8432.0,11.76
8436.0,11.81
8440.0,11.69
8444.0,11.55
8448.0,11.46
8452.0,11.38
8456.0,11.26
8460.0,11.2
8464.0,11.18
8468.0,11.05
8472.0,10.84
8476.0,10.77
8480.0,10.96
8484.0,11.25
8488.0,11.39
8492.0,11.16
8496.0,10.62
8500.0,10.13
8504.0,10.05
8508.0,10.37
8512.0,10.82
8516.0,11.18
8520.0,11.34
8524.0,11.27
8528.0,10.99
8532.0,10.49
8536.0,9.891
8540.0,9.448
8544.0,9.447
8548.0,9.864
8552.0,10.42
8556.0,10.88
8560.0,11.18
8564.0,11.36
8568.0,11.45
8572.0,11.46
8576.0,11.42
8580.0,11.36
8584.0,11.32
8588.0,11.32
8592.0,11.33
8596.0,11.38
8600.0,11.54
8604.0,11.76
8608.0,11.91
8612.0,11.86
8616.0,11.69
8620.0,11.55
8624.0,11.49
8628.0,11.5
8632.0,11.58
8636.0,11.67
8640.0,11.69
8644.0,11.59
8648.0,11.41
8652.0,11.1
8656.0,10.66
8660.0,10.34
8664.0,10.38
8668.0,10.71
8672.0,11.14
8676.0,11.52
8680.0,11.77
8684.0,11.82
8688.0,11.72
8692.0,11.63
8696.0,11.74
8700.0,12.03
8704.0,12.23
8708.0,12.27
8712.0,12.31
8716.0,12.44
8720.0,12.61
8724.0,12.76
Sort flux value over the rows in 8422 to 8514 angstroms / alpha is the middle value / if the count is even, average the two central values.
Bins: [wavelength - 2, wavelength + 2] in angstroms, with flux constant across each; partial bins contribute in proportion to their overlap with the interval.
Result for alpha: 11.2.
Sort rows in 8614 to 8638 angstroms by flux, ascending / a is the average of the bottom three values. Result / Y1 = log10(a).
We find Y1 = 1.06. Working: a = 11.5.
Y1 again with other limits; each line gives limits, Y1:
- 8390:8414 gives 1.07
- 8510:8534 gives 1.03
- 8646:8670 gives 1.02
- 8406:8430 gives 1.06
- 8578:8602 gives 1.05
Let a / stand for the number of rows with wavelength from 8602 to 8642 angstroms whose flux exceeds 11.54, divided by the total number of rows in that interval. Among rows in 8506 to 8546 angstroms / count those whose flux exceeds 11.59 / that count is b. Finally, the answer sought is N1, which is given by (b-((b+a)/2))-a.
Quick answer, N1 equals -1.2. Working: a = 0.80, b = 0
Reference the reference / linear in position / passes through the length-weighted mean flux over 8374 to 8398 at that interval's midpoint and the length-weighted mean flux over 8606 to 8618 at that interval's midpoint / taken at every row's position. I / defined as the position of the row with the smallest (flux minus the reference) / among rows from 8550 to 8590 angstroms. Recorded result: 8552.0 angstroms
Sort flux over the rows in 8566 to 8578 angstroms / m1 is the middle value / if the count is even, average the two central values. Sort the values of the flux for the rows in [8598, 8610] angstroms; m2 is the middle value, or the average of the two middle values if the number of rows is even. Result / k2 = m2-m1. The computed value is 0.3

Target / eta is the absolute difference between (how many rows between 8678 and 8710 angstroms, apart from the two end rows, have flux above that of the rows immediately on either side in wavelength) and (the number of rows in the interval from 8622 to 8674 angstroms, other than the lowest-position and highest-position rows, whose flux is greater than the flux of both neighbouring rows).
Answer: 0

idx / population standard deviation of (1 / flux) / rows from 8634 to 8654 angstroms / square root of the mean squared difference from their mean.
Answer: 0.0017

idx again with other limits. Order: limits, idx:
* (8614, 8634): 0.0005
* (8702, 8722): 0.0009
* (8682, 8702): 0.0010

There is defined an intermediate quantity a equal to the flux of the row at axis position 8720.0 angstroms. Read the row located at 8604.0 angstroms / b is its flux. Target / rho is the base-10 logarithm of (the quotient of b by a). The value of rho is -0.030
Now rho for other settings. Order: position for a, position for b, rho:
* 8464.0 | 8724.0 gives 0.057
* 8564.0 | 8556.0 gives -0.019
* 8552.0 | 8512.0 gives 0.016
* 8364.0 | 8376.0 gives -0.016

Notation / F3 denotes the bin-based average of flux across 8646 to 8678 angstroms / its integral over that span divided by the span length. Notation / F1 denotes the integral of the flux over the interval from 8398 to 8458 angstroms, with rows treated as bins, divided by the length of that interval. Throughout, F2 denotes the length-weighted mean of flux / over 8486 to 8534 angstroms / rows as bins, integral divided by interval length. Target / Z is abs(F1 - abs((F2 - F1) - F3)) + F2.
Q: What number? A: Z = 10.9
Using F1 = 11.6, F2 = 10.8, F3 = 10.9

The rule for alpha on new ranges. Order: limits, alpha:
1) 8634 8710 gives 11.6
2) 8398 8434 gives 11.6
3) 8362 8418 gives 11.8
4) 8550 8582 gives 11.4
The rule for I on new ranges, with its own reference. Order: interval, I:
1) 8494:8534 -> 8504.0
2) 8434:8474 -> 8472.0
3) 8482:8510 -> 8504.0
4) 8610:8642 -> 8624.0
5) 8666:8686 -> 8668.0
